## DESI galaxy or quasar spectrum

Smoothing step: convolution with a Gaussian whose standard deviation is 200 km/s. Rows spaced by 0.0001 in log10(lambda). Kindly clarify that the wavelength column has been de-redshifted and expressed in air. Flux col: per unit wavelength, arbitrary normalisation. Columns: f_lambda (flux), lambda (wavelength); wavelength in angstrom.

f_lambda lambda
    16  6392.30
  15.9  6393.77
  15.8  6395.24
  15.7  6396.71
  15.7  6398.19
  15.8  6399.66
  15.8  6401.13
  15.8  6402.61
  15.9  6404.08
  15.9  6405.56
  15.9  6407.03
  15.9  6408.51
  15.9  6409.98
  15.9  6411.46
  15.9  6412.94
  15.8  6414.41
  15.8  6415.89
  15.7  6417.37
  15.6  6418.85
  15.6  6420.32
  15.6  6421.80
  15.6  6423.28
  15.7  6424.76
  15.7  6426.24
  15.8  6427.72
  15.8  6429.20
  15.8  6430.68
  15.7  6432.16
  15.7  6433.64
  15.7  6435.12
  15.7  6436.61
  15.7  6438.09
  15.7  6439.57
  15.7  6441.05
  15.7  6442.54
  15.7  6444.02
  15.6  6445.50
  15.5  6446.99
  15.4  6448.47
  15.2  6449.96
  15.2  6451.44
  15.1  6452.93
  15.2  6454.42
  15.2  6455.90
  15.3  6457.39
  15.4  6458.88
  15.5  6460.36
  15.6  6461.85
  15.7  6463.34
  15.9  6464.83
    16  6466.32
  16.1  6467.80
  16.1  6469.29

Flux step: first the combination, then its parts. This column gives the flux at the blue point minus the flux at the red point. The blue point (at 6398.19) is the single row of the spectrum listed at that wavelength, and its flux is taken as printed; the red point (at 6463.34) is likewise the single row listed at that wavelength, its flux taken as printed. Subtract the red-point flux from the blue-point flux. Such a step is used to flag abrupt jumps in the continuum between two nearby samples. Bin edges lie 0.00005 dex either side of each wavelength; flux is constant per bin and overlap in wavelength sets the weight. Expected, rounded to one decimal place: 0.0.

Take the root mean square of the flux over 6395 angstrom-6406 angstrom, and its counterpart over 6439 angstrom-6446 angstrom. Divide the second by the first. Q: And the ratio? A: 0.992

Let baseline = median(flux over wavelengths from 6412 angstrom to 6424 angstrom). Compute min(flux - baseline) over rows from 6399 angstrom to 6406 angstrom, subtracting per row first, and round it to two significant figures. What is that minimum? 0.15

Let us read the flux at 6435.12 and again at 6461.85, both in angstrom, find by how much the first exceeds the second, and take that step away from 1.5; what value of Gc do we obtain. 1.4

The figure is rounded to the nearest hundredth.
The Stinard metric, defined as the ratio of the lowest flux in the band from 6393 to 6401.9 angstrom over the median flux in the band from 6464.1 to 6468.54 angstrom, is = 0.98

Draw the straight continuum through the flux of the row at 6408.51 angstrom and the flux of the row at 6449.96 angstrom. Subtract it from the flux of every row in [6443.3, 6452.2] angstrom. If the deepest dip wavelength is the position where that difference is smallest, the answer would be 6449.96 angstrom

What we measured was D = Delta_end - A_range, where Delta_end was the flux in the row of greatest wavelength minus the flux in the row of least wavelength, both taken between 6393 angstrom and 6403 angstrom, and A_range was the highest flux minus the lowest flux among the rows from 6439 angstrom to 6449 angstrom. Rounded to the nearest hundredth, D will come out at -0.40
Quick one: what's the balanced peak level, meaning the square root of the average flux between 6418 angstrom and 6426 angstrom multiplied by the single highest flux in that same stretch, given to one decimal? 15.7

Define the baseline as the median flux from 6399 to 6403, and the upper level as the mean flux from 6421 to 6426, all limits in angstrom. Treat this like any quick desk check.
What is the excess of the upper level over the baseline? -0.17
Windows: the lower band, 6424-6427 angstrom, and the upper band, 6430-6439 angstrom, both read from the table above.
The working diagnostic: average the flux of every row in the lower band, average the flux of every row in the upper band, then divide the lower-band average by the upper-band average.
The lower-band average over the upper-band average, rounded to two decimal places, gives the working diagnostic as 1.00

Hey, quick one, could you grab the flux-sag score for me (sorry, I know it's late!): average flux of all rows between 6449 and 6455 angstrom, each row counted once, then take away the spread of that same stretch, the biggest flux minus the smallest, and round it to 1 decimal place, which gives 15.1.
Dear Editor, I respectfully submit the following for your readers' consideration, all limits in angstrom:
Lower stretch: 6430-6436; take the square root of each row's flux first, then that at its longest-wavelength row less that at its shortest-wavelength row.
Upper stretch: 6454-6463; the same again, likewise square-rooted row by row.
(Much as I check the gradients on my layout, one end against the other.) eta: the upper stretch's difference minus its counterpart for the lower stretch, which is 0.064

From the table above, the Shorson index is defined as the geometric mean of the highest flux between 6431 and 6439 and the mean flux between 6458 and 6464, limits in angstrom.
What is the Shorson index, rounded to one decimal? 15.6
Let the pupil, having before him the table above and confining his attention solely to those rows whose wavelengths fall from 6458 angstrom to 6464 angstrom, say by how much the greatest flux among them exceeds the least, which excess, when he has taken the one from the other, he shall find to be 0.30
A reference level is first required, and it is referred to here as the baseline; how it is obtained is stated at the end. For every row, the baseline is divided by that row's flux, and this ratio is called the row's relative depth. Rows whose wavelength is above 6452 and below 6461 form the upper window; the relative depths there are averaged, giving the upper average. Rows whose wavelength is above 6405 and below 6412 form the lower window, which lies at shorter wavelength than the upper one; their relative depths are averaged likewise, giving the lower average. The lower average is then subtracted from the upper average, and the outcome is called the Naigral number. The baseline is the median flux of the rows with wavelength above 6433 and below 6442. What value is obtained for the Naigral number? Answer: 0.040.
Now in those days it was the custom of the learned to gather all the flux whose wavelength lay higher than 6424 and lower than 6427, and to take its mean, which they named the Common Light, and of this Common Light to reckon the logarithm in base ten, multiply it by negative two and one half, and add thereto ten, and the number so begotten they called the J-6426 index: 7.01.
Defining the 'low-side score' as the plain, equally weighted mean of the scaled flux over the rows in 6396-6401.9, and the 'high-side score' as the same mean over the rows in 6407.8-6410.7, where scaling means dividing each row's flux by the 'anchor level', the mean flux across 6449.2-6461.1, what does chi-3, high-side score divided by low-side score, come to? 1.01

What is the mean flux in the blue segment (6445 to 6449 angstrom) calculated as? 15.5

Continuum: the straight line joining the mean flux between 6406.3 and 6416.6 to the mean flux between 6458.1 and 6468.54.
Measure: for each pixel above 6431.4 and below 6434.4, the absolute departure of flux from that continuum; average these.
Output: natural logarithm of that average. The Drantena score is -2.13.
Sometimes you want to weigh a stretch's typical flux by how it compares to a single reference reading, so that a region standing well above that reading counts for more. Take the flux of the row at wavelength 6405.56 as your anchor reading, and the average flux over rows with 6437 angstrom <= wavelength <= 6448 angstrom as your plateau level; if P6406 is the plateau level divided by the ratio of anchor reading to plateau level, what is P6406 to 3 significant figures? 15.4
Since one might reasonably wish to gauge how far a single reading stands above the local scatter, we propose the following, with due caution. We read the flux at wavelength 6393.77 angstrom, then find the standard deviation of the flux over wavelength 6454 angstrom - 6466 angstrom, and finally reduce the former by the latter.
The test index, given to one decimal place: 15.7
